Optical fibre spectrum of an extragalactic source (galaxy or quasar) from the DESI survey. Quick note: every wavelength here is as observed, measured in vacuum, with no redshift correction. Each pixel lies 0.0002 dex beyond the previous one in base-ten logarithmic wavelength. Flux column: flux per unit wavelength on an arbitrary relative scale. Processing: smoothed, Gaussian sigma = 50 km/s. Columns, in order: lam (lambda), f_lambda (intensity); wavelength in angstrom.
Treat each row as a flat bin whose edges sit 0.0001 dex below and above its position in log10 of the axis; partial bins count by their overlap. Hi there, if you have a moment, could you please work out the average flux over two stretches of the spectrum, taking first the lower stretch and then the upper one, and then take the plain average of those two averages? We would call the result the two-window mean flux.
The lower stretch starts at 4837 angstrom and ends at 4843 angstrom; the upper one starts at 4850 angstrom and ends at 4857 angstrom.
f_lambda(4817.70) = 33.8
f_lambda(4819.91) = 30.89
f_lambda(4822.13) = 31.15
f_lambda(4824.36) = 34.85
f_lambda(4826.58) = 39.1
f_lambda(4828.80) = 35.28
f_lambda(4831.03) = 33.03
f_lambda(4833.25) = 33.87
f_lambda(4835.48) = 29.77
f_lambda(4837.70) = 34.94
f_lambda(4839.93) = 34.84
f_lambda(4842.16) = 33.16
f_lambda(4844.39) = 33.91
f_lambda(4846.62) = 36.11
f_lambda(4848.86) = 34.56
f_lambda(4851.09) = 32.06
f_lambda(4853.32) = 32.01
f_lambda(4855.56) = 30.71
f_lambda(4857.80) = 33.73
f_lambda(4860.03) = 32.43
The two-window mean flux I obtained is 33.0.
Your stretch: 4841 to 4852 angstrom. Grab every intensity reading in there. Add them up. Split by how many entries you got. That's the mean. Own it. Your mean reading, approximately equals 34.0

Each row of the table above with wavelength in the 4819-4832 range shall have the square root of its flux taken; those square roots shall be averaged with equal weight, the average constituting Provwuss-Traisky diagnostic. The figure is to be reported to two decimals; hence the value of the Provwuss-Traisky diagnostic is 5.83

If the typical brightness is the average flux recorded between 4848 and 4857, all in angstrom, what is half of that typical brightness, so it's 16.2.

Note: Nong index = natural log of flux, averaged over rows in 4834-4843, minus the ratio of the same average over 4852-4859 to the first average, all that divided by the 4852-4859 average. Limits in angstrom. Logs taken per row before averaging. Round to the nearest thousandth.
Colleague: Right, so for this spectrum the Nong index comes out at 0.723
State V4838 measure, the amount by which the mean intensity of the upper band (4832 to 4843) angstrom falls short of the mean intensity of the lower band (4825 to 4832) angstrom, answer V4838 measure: 2.5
